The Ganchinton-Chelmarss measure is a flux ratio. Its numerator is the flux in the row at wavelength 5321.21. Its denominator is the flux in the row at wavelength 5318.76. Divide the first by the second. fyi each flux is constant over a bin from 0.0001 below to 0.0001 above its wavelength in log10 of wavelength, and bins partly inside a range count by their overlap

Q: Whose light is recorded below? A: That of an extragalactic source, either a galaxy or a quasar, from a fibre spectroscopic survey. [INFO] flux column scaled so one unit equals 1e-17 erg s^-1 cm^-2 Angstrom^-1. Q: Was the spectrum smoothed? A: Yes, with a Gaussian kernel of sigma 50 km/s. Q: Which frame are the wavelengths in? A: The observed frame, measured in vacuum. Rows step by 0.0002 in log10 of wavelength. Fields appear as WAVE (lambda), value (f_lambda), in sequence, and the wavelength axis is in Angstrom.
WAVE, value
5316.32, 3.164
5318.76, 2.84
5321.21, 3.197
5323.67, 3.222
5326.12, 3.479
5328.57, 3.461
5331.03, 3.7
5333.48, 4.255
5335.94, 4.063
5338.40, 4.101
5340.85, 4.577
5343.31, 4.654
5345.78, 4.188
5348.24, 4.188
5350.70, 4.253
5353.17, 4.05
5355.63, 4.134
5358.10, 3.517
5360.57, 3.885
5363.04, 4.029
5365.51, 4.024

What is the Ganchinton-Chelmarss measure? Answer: 1.13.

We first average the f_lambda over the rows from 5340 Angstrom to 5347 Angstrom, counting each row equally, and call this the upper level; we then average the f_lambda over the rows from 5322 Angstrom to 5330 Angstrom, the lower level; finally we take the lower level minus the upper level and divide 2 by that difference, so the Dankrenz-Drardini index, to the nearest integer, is -2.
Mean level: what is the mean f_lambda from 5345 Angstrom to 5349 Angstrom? 4.19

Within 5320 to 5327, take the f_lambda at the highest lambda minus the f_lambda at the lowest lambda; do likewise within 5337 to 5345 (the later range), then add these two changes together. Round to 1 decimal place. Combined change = 0.8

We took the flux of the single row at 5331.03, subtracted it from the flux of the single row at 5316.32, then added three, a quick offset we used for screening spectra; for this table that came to 2.5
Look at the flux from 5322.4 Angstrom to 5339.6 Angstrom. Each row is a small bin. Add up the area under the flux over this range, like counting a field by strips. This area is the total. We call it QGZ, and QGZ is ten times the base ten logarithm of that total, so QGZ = 18.1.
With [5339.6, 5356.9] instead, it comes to 18.7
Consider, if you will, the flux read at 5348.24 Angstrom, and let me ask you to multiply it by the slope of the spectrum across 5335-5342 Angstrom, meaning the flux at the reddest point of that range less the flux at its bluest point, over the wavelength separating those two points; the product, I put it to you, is 0.44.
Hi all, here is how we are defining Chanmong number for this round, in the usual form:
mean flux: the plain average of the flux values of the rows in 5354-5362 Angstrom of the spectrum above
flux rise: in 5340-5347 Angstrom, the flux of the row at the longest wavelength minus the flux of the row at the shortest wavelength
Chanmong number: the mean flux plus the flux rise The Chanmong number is 3.5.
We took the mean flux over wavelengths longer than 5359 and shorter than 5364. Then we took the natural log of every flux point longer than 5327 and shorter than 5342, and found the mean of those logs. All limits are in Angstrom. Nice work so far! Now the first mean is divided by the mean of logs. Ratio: 2.8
